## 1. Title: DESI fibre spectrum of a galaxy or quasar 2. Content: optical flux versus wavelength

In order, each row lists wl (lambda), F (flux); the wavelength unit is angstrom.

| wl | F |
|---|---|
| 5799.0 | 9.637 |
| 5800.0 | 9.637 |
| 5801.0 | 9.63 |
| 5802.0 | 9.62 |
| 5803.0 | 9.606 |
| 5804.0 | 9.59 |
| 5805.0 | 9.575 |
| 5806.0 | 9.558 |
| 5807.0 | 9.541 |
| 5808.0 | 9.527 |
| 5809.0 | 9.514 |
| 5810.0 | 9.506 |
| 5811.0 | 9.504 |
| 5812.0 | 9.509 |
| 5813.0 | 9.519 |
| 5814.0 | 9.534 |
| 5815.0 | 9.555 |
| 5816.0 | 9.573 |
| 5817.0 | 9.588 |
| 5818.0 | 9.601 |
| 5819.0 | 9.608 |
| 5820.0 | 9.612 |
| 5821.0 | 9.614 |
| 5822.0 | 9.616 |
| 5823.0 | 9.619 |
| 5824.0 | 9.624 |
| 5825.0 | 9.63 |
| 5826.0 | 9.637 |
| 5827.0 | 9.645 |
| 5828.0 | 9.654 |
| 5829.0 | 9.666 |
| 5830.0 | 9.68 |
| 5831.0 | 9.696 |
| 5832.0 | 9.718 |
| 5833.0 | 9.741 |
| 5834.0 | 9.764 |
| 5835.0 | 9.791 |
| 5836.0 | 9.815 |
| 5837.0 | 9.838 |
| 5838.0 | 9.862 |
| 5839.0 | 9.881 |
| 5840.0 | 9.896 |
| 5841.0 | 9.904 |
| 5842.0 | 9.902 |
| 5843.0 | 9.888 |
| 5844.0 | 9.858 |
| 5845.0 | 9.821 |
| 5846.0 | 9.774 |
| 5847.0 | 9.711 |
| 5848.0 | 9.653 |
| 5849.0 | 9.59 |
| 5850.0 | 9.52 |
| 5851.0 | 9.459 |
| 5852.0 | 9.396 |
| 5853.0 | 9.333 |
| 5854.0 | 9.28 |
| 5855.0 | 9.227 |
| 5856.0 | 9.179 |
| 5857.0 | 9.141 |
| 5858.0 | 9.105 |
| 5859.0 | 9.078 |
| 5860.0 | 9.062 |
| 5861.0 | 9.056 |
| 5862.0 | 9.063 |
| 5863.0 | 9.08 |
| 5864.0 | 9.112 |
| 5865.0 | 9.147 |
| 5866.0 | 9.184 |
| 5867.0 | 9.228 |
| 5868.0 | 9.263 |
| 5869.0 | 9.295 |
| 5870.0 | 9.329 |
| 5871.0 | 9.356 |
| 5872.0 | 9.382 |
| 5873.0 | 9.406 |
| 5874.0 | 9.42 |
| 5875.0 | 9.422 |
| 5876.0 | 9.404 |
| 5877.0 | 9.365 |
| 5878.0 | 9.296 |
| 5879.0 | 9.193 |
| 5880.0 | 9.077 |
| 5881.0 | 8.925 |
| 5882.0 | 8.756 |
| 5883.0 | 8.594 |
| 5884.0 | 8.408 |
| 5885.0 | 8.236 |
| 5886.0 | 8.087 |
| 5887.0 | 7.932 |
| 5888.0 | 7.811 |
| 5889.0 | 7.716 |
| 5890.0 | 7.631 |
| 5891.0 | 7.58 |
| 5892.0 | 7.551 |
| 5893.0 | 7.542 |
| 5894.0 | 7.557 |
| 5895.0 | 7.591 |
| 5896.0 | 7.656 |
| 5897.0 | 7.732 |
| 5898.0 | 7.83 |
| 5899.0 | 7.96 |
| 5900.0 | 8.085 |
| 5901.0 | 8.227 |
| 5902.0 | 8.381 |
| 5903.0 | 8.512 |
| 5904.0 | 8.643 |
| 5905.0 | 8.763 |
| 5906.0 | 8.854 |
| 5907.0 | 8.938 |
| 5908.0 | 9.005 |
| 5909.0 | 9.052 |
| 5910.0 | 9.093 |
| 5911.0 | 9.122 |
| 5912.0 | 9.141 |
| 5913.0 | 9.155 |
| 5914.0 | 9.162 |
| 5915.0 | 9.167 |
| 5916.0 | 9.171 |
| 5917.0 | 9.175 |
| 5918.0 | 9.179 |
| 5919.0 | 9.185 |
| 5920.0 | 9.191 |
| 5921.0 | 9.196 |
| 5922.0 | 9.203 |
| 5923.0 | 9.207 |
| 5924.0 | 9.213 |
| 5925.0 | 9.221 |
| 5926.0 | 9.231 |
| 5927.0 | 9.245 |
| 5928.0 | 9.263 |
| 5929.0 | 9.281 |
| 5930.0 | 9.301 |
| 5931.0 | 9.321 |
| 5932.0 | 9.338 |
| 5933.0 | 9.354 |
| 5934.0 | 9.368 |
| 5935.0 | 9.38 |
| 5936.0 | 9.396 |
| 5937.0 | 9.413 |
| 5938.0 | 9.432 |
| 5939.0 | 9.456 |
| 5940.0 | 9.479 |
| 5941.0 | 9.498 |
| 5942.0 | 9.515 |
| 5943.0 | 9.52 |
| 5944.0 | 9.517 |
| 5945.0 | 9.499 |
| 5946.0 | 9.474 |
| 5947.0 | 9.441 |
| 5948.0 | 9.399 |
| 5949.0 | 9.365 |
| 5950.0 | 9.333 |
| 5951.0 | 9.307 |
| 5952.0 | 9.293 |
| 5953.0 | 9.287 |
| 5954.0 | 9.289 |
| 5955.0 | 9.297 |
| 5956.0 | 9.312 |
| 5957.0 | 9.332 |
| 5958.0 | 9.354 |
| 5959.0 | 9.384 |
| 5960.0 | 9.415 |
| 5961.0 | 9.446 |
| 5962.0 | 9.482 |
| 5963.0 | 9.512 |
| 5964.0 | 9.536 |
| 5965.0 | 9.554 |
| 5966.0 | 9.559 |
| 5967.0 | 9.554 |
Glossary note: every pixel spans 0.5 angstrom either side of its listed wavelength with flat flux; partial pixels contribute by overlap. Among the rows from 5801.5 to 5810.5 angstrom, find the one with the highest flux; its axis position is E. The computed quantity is 5802.0 angstrom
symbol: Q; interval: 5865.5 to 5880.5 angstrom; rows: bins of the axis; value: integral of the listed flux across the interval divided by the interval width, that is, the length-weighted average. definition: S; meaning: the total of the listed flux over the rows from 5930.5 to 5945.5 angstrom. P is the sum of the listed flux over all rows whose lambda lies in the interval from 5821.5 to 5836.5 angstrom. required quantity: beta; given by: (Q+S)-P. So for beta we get 5.5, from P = 145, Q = 9.31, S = 141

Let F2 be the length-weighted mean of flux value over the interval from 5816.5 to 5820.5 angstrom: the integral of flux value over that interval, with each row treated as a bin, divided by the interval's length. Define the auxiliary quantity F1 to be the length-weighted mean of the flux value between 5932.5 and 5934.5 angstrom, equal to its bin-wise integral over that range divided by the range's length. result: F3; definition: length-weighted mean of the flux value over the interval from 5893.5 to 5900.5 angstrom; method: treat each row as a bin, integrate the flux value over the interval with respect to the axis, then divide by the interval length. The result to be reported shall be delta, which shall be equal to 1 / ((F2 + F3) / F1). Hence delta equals 0.539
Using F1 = 9.36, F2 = 9.60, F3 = 7.8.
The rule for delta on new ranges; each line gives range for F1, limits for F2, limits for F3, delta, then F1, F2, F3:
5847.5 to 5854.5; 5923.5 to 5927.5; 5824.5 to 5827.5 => 0.502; 9.46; 9.23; 9.6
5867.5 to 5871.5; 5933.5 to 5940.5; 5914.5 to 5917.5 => 0.501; 9.31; 9.42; 9.2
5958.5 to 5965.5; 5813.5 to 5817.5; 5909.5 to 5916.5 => 0.507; 9.48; 9.56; 9.1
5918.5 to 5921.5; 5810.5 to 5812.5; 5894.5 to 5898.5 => 0.534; 9.19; 9.51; 7.7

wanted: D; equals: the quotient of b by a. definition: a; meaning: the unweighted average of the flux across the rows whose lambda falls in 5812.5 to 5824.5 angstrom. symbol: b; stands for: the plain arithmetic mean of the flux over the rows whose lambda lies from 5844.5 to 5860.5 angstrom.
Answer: 0.98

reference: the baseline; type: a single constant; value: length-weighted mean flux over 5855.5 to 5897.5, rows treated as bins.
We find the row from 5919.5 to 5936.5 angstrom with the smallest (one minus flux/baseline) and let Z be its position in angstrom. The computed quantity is 5936.0 angstrom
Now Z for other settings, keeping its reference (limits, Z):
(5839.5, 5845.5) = 5841.0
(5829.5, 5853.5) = 5841.0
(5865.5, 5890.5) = 5875.0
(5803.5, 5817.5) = 5804.0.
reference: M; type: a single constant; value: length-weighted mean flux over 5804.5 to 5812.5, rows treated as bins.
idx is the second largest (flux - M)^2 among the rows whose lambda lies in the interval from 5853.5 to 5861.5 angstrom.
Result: 0.22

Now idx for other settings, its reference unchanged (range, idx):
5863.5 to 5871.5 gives 0.15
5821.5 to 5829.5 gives 0.02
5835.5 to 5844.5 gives 0.14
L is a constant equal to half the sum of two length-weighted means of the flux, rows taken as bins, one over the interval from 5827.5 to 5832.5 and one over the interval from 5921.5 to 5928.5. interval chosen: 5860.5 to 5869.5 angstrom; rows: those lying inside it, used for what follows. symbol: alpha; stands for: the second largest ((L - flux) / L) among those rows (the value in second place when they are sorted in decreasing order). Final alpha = 0.041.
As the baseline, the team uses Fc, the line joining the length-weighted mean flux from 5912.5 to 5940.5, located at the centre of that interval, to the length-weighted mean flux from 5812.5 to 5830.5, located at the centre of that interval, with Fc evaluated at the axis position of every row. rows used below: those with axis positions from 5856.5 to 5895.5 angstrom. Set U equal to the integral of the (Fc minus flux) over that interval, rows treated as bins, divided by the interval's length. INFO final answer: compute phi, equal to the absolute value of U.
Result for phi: 0.68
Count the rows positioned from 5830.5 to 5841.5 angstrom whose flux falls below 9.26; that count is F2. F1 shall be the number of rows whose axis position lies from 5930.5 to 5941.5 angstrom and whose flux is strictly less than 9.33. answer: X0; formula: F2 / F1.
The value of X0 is 0.0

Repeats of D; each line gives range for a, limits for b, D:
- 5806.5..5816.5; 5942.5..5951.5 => 0.99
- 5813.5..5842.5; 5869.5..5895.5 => 0.88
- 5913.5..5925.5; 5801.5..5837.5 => 1.05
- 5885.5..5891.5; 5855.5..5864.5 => 1.17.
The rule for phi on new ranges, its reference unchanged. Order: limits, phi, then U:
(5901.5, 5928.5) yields 0.25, 0.2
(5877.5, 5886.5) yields 0.69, 0.7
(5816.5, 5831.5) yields 0.03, 0.0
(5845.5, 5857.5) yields 0.08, 0.1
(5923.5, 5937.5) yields 0.05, 0.0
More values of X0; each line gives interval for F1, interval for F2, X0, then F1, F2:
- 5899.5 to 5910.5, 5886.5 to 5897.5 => 1.0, 11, 11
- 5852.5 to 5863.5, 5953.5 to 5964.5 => 0.0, 10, 0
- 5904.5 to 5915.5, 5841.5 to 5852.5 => 0.0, 11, 0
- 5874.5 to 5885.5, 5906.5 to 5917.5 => 1.4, 8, 11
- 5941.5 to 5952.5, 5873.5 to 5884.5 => 3.0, 2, 6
